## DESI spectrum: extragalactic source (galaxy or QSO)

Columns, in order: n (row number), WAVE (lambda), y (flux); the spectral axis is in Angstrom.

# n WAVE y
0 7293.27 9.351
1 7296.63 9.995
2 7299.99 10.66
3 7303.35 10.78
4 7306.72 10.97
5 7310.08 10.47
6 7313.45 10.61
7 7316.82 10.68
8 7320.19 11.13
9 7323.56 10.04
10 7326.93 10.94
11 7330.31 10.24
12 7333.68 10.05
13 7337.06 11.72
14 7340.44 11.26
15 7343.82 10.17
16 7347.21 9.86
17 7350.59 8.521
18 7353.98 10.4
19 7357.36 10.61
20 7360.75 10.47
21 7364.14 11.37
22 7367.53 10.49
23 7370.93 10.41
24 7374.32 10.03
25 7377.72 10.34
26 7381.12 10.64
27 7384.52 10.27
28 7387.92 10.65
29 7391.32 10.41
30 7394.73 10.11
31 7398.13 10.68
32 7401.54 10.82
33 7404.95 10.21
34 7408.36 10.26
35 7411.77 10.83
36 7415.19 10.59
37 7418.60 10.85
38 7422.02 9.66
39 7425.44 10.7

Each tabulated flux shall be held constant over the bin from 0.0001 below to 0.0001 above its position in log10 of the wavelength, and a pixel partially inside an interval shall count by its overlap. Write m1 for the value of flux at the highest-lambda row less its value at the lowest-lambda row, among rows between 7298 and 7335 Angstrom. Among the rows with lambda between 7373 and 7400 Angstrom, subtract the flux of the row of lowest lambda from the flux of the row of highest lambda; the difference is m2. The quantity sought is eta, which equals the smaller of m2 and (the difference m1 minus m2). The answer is -1.3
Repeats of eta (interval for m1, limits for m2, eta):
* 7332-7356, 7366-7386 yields -0.2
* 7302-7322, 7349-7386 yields -1.4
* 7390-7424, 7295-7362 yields -1.2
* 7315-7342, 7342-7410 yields 0.1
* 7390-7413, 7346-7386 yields 0.0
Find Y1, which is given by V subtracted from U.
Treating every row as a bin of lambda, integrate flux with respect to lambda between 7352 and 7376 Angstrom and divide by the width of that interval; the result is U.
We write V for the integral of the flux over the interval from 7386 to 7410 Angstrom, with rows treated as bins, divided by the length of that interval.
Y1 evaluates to 0.07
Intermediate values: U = 10.52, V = 10.4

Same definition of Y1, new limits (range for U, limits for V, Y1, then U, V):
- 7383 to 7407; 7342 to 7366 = 0.24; 10.45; 10.2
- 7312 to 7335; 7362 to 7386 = 0.03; 10.54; 10.5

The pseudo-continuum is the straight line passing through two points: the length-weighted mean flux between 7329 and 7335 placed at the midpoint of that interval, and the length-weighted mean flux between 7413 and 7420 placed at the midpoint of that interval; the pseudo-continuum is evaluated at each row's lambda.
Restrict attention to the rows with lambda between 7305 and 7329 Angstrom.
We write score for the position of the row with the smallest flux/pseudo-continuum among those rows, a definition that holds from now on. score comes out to 7323.56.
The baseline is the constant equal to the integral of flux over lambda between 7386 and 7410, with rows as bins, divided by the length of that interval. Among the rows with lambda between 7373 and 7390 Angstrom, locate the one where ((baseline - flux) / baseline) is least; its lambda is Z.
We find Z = 7387.92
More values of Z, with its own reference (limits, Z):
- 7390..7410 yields 7401.54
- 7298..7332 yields 7320.19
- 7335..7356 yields 7337.06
